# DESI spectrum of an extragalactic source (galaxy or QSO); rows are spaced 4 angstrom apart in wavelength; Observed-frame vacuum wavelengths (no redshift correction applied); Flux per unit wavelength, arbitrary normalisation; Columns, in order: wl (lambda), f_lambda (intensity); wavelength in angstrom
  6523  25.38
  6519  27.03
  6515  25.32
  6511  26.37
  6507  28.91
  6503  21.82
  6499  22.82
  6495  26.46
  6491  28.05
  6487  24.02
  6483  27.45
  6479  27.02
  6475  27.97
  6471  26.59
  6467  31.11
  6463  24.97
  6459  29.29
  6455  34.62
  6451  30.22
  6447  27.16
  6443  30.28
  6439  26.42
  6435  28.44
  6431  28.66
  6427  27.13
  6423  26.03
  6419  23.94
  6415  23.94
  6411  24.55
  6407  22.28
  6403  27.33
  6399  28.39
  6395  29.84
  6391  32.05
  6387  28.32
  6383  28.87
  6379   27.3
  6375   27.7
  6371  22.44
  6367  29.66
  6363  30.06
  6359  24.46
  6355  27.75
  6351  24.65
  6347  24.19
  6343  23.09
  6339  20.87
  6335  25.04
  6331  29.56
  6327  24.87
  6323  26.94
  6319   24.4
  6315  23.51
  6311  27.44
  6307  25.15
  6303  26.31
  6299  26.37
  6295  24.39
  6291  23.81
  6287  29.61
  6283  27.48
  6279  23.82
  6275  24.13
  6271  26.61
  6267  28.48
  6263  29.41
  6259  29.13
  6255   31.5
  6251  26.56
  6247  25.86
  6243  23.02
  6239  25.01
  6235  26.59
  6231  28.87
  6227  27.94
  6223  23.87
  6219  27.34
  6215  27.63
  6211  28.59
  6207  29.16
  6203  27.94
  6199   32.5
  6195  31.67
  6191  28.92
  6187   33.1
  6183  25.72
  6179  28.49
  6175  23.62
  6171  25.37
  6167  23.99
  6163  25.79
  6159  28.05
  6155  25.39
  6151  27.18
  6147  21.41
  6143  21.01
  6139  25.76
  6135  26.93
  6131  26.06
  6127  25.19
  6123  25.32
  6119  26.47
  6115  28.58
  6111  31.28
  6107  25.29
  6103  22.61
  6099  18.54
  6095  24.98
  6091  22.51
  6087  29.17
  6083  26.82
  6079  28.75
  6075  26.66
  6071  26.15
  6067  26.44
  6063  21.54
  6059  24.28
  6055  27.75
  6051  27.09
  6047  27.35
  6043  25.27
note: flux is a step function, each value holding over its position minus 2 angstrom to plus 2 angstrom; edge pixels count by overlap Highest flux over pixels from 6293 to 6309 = 26.37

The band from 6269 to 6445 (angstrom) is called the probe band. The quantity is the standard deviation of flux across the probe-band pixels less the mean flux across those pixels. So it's -23.8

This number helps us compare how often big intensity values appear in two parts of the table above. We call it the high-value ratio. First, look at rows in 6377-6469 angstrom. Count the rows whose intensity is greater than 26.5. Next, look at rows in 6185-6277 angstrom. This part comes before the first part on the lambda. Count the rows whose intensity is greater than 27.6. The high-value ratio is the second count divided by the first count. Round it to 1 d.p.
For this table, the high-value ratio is 0.9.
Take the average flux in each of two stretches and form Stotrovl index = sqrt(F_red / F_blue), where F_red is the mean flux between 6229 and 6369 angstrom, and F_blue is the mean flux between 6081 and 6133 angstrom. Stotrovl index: 1.01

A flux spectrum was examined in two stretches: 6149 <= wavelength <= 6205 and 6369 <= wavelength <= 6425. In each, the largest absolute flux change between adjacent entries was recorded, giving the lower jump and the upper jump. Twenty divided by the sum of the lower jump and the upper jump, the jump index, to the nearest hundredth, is 1.58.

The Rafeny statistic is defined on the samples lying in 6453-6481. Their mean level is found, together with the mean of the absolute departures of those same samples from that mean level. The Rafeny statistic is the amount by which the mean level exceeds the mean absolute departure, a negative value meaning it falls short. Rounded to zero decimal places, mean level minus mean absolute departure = 26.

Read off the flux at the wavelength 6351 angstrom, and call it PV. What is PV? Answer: 24.65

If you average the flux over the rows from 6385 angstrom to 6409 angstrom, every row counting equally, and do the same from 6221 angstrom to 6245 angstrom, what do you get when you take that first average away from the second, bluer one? -2.2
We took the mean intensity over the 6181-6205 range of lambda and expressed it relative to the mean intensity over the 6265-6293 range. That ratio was 1.14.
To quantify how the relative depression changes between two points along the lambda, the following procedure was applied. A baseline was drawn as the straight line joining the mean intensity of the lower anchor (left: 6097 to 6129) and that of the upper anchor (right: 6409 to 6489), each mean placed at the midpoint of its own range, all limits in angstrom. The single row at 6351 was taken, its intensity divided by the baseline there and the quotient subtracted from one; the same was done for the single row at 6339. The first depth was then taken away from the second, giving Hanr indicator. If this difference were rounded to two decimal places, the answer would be 0.14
